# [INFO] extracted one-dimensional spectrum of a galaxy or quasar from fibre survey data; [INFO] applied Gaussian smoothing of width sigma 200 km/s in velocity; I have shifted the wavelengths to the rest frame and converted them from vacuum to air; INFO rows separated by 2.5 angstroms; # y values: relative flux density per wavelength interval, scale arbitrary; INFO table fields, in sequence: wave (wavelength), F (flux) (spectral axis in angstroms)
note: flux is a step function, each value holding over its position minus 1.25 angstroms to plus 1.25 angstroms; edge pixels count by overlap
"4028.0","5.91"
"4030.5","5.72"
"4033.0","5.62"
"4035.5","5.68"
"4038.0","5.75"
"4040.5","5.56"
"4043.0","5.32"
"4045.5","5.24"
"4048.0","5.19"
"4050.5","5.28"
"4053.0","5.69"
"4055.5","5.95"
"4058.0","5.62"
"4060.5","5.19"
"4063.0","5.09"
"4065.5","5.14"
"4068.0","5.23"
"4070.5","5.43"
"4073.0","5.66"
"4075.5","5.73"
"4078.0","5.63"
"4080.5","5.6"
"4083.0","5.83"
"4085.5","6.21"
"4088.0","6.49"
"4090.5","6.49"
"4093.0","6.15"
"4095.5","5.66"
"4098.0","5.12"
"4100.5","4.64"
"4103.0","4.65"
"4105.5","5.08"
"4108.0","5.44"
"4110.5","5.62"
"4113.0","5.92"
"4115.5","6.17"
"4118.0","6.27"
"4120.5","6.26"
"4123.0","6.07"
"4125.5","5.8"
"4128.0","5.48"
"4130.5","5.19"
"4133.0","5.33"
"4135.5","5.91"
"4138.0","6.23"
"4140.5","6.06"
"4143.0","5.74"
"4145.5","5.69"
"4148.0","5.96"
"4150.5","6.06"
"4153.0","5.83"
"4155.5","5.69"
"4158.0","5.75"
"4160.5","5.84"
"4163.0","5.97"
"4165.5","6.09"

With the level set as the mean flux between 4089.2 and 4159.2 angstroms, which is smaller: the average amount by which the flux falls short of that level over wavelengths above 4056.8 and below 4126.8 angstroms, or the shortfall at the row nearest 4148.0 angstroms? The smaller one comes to -0.24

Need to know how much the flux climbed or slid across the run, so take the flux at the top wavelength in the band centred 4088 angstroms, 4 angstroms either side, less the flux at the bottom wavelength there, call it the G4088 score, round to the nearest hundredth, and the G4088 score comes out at 0.28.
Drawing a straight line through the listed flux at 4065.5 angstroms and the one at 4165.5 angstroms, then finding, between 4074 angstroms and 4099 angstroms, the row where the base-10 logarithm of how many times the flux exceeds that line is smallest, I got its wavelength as 4098.0 angstroms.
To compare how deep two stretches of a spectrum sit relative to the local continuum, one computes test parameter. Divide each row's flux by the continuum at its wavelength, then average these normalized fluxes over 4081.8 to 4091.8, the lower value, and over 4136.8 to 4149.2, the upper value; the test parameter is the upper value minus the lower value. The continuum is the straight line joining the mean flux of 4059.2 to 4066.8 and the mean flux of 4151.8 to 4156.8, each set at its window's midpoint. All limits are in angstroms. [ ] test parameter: -0.14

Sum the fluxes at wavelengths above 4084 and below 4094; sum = 25.3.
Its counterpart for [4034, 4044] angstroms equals 22.3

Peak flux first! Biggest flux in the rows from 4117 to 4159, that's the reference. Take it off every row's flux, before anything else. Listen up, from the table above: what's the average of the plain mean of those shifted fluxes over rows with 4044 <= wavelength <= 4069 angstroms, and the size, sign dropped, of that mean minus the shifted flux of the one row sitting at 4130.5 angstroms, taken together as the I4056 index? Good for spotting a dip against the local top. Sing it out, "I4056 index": -0.37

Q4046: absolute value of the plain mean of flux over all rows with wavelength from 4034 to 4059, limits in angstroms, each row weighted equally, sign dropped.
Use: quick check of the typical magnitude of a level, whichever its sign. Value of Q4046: 5.53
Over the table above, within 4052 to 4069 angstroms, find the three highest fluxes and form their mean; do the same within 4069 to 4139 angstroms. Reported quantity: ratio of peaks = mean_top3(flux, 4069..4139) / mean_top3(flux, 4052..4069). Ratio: 1.12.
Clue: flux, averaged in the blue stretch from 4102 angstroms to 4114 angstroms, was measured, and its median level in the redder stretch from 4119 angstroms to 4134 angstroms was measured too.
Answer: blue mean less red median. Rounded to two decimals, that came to -0.30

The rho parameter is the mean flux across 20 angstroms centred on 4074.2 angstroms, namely 5.53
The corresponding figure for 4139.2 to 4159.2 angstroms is 5.85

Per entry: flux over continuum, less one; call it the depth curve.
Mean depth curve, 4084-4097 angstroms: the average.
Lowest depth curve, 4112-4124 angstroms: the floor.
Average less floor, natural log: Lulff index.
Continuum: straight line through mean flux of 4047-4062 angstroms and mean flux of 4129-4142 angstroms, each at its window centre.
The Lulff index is -2.8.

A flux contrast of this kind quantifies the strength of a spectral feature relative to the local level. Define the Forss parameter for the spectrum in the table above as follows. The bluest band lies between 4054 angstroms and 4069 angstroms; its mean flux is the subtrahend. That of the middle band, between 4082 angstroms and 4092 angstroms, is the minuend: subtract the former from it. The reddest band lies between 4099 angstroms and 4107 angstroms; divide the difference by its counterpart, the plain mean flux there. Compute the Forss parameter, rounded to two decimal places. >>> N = 0.18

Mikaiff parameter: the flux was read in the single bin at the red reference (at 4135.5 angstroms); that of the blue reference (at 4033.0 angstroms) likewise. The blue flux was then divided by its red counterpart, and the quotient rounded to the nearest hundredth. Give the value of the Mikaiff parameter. 0.95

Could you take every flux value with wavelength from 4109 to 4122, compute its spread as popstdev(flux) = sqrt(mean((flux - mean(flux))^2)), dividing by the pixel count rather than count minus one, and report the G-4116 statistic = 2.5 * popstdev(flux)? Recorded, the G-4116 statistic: 0.62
